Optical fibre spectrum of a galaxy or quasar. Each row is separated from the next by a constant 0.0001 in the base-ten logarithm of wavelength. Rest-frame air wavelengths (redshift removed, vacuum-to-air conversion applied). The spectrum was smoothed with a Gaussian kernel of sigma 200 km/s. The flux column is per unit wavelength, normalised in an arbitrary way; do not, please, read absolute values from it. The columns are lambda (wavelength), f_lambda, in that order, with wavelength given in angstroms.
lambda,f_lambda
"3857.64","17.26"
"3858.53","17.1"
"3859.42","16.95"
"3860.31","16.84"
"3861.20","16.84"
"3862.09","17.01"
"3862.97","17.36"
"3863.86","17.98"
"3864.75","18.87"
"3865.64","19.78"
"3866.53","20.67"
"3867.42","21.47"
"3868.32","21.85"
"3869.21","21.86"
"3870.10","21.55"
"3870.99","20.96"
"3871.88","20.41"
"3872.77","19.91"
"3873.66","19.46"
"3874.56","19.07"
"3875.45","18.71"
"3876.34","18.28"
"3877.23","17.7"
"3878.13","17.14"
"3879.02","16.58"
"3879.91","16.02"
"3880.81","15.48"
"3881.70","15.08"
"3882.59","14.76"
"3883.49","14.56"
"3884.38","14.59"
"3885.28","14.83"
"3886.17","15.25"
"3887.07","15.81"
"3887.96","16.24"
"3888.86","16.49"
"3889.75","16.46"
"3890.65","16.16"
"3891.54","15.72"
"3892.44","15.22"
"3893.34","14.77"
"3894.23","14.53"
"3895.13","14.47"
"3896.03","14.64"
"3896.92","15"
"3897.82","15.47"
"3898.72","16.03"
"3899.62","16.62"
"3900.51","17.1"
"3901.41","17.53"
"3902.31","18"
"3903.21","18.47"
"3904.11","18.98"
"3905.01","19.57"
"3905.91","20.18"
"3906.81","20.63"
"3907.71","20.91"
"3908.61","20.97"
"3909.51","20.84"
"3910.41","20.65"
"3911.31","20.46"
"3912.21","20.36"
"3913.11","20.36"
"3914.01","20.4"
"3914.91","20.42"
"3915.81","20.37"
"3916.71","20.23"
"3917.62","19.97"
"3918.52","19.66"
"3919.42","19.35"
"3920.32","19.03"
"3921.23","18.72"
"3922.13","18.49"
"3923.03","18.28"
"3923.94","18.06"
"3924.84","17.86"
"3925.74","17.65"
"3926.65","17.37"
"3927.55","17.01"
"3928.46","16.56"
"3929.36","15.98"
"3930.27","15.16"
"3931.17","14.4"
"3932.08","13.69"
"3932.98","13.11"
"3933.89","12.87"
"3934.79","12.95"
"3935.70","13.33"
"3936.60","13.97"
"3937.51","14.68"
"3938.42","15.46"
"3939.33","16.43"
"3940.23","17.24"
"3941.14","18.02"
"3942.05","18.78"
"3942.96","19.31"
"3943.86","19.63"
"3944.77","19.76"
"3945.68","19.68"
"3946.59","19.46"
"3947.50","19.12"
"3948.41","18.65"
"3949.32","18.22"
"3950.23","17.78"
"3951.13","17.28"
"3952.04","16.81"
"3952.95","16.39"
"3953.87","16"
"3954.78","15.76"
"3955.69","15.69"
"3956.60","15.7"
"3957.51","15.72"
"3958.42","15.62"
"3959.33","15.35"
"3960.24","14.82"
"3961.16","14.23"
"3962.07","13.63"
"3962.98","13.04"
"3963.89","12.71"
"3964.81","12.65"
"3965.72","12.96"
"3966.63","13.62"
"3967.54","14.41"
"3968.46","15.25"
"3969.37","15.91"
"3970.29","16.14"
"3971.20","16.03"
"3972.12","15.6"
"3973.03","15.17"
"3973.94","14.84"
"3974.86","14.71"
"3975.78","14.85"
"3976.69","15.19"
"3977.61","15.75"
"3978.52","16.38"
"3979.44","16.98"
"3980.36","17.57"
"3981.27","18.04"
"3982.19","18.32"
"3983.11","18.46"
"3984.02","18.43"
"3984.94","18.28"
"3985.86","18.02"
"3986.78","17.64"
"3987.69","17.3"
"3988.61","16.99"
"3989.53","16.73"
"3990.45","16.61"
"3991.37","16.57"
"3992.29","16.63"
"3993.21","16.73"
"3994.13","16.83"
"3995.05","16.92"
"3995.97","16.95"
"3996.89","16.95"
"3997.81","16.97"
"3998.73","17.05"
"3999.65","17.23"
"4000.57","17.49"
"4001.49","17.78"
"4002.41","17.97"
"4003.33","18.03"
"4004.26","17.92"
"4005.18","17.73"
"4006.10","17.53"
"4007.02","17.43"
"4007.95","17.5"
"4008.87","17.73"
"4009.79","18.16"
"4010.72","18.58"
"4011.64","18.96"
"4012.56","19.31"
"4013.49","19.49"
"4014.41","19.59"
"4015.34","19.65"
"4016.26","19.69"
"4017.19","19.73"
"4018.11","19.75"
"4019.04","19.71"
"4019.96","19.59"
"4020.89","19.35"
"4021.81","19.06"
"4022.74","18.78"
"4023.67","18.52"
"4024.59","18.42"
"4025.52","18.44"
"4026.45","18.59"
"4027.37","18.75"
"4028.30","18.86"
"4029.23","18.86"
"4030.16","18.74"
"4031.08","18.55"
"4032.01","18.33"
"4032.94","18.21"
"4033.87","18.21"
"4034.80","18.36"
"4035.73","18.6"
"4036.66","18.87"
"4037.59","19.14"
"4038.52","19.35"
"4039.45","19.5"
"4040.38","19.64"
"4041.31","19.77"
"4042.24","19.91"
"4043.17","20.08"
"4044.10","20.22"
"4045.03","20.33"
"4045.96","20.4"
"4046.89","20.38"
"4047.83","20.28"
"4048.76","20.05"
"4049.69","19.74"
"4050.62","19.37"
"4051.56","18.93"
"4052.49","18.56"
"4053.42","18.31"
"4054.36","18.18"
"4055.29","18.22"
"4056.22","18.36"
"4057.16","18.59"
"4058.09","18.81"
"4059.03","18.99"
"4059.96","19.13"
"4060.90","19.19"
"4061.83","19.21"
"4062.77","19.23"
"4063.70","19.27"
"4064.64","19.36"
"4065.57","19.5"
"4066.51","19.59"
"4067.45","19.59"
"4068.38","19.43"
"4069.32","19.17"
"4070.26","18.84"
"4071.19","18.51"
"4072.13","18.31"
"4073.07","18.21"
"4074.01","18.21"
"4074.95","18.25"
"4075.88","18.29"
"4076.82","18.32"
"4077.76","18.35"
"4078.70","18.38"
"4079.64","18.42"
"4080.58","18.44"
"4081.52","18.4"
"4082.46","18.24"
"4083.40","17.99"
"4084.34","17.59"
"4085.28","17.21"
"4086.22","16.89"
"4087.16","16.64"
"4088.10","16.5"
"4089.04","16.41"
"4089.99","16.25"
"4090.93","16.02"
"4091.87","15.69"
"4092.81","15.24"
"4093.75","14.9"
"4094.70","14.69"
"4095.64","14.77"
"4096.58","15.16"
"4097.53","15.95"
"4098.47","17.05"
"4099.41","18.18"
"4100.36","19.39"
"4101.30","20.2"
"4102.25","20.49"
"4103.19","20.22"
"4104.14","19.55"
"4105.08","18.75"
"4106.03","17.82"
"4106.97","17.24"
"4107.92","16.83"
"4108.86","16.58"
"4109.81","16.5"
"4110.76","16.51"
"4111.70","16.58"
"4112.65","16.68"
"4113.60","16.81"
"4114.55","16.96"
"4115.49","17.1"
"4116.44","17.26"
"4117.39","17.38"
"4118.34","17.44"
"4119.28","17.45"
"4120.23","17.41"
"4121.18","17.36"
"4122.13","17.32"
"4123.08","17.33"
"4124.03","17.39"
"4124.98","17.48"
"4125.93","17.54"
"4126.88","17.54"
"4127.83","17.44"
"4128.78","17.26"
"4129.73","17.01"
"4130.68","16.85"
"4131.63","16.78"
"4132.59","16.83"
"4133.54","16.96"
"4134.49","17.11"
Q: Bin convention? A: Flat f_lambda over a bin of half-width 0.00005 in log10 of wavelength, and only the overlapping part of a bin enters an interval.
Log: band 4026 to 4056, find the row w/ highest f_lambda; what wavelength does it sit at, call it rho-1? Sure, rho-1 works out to 4045.96 angstroms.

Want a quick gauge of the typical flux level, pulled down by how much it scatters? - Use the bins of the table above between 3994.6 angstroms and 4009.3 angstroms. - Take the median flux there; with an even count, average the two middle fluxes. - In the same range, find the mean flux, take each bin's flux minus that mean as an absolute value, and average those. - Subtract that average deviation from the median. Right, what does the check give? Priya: 17.2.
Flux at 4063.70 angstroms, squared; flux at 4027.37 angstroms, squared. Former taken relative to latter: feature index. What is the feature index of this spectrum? 1.06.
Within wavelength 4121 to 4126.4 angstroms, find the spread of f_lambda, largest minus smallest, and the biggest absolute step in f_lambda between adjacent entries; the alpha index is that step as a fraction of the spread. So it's 0.41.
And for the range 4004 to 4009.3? 0.47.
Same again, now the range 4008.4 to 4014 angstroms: 0.24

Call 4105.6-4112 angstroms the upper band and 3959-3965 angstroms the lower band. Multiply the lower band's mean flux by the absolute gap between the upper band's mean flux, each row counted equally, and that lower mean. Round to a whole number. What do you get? 43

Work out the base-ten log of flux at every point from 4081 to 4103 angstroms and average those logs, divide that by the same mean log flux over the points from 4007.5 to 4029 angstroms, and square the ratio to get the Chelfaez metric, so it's 0.92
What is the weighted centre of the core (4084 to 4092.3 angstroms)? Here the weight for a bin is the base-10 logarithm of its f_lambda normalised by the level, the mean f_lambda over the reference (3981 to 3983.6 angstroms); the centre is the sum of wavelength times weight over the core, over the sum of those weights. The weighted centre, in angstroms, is 4088.9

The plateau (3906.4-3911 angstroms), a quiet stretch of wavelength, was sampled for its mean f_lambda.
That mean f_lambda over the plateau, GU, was 20.8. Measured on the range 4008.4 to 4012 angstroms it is 18.4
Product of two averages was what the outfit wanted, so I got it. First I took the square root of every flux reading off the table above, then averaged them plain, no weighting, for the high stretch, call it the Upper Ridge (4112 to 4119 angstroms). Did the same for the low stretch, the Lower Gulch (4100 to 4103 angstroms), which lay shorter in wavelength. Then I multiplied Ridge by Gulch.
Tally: 18.5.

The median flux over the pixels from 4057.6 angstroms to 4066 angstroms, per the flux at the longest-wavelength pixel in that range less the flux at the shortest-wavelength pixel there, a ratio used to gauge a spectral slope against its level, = 28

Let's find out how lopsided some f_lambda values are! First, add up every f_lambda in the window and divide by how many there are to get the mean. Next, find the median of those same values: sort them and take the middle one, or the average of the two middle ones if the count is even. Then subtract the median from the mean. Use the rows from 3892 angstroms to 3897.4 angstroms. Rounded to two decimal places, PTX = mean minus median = 0.07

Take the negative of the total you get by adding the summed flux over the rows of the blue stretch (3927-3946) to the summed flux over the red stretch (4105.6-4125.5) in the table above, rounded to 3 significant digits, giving -697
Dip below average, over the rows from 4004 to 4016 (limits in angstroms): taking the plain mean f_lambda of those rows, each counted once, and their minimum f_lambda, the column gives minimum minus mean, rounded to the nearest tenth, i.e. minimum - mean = -1.0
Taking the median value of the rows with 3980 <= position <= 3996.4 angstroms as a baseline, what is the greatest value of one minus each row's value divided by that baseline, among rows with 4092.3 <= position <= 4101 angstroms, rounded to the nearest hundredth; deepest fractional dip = 0.14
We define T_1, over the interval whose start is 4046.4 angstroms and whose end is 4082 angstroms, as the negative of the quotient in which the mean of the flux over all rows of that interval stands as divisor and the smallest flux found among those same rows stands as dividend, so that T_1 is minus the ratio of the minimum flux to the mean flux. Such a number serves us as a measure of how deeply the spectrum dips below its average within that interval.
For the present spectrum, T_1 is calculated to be -0.96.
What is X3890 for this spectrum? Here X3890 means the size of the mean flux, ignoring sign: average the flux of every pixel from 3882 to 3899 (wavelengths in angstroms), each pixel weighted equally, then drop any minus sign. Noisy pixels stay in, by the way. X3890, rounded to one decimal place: 15.3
